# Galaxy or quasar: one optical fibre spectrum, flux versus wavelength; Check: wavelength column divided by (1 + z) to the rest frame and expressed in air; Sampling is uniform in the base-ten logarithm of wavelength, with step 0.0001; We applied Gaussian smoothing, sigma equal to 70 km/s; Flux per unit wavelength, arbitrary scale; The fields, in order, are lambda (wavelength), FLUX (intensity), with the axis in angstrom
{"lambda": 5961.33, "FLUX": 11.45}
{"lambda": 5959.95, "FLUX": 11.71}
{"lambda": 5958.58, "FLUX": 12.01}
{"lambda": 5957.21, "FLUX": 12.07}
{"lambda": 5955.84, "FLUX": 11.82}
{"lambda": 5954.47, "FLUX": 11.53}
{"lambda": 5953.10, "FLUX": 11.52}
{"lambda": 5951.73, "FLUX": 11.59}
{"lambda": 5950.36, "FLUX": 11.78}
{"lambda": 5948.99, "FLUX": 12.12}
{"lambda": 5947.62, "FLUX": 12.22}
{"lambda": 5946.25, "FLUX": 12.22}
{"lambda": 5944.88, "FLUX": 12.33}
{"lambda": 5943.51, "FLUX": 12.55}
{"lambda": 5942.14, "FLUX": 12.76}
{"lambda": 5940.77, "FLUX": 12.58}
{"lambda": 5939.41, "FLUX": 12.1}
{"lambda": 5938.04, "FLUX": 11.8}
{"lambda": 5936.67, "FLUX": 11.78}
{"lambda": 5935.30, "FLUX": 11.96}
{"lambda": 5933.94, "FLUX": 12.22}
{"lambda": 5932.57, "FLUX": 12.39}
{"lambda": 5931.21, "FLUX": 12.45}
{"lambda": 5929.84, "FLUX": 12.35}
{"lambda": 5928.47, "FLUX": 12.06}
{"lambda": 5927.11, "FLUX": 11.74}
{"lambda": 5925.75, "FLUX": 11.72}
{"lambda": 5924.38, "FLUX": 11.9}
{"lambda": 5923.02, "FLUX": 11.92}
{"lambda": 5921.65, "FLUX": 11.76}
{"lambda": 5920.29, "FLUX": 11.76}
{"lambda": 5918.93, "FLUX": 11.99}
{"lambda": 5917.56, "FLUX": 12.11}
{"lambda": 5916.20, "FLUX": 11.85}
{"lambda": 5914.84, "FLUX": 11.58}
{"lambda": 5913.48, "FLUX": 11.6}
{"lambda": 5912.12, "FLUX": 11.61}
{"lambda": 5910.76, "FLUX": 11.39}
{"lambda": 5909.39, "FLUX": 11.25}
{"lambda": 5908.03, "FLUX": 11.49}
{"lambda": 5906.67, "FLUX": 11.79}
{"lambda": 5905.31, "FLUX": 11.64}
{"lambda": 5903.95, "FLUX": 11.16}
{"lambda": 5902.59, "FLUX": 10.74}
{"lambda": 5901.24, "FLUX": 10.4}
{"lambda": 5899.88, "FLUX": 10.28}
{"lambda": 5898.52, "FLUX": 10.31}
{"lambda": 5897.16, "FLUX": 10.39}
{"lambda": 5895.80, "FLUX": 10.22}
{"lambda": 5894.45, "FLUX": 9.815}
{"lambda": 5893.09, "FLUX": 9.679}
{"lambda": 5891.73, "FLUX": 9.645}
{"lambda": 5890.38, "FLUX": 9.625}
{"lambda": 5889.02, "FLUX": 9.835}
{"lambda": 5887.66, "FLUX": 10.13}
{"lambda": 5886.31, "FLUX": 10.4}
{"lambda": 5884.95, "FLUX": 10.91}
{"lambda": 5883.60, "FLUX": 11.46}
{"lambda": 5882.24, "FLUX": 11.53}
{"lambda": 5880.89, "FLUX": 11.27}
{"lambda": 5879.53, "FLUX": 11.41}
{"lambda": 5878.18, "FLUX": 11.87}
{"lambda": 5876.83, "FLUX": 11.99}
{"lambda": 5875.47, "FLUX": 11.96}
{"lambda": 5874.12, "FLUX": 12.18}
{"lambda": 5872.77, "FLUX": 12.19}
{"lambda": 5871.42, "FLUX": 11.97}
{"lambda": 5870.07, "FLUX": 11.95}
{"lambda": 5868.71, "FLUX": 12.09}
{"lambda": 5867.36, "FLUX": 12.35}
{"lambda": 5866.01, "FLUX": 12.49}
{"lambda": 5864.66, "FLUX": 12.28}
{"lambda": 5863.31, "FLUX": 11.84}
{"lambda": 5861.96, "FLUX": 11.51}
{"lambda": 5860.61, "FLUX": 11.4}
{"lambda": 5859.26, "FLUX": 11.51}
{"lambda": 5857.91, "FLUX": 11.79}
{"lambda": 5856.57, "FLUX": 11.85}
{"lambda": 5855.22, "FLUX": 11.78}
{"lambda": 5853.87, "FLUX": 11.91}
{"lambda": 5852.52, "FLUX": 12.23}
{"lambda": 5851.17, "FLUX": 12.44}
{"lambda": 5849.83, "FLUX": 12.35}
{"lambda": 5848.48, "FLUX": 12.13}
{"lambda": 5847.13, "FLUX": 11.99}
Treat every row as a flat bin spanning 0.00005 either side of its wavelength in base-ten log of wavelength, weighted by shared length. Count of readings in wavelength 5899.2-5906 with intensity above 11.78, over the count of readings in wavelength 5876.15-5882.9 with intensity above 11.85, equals 0.0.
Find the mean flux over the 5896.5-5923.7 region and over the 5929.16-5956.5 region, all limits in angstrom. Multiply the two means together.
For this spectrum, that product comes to 137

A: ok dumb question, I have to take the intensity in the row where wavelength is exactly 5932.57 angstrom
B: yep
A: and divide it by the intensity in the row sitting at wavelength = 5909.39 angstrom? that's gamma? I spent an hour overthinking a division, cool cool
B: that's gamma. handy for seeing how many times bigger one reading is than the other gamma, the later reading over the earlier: 1.10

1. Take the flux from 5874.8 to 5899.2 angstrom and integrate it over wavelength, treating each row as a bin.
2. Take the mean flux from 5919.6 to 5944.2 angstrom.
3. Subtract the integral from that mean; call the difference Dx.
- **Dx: -249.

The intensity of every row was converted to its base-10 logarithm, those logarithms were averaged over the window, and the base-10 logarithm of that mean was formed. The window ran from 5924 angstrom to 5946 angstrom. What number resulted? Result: 0.0355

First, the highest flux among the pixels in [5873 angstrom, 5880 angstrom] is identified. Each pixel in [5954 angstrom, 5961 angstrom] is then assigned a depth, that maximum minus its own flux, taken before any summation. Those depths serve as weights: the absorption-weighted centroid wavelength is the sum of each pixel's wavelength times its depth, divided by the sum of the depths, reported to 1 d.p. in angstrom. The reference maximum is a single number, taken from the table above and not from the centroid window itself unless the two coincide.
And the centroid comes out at 5956.8 angstrom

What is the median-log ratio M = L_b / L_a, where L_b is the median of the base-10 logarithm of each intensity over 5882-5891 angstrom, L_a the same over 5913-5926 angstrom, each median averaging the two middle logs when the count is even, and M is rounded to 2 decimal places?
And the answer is 0.95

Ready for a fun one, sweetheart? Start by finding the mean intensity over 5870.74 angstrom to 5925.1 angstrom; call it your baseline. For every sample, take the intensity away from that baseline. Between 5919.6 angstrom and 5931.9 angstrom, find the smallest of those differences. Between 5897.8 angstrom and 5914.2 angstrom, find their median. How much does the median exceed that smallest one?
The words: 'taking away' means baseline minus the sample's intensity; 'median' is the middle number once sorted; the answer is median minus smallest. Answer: 1.1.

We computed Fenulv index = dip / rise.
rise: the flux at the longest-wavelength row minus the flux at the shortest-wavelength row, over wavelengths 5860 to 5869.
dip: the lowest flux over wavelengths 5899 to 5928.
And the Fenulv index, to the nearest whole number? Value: 15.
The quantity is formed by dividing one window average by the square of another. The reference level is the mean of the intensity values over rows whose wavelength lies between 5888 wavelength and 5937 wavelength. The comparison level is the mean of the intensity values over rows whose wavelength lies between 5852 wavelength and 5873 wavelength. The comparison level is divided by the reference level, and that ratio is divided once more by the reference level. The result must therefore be 0.094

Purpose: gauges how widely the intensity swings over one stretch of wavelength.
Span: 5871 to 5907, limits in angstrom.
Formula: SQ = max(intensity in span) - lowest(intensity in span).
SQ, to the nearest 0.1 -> 2.6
